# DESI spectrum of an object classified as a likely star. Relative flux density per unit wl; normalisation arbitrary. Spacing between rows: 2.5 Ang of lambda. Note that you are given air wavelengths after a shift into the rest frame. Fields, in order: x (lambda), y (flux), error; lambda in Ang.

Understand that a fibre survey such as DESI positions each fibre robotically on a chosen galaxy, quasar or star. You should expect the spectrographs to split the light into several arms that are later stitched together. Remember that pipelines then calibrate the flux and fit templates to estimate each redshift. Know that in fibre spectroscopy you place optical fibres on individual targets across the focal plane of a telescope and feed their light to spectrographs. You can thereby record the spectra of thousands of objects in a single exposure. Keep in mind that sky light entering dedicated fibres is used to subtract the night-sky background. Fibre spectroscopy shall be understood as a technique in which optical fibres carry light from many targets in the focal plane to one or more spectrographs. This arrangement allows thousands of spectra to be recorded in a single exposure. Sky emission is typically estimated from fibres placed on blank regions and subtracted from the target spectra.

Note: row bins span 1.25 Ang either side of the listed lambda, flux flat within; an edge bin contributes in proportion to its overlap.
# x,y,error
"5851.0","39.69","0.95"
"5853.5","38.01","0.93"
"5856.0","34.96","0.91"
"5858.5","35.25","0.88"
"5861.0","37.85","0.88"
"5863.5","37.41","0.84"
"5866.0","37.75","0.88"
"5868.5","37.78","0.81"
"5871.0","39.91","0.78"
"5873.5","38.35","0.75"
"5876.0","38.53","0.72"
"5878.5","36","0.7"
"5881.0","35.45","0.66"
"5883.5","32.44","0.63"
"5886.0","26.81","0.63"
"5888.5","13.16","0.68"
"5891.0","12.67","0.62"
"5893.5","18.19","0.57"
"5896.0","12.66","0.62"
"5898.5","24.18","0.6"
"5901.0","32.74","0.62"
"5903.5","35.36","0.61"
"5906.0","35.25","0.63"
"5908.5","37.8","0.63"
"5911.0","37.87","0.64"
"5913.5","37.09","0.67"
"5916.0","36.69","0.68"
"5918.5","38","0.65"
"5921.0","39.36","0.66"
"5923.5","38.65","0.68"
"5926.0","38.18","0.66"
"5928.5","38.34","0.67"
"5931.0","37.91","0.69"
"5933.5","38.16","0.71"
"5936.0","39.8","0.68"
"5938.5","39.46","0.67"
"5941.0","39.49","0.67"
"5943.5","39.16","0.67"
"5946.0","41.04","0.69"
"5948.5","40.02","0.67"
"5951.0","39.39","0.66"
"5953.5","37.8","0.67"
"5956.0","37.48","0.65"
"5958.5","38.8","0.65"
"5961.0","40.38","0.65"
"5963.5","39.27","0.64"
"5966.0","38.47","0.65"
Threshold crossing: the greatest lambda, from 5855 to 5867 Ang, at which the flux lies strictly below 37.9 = 5866.0 Ang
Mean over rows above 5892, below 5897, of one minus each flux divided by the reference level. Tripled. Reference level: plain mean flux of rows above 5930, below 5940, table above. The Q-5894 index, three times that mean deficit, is 1.8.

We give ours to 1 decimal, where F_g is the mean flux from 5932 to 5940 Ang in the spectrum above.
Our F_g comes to 39.1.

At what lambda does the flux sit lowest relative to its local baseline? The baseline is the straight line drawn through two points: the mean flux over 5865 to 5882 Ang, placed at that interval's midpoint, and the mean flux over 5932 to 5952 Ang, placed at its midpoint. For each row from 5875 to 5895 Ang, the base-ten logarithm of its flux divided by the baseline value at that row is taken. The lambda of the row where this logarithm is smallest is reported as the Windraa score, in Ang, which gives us 5891.0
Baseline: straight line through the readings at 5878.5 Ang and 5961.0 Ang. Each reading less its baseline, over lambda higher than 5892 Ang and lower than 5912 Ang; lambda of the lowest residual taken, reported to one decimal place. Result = 5896.0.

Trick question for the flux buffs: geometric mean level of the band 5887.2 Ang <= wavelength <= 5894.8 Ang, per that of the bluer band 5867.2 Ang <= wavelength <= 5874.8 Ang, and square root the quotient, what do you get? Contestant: 0.61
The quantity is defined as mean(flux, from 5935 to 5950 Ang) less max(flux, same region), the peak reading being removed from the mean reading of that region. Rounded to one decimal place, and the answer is -1.2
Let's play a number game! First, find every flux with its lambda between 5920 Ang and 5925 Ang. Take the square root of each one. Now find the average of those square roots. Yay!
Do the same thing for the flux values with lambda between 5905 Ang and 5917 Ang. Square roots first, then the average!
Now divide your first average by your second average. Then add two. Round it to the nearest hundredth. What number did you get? 3.03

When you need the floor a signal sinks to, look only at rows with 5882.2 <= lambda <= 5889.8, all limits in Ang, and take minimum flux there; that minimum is 13.16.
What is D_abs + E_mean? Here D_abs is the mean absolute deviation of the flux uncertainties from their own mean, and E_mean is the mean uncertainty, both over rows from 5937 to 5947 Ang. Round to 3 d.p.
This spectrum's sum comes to 0.682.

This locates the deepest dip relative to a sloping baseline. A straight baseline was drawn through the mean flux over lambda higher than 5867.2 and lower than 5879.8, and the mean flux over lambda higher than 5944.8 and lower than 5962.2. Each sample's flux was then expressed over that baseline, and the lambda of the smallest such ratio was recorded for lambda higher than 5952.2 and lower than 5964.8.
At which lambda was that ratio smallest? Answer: 5956.0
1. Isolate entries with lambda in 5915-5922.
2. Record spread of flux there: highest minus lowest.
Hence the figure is 2.7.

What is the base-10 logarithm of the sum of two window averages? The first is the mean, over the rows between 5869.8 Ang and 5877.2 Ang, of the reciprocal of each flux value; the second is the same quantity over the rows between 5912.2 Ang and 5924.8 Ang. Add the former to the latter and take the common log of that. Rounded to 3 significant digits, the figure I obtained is -1.28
